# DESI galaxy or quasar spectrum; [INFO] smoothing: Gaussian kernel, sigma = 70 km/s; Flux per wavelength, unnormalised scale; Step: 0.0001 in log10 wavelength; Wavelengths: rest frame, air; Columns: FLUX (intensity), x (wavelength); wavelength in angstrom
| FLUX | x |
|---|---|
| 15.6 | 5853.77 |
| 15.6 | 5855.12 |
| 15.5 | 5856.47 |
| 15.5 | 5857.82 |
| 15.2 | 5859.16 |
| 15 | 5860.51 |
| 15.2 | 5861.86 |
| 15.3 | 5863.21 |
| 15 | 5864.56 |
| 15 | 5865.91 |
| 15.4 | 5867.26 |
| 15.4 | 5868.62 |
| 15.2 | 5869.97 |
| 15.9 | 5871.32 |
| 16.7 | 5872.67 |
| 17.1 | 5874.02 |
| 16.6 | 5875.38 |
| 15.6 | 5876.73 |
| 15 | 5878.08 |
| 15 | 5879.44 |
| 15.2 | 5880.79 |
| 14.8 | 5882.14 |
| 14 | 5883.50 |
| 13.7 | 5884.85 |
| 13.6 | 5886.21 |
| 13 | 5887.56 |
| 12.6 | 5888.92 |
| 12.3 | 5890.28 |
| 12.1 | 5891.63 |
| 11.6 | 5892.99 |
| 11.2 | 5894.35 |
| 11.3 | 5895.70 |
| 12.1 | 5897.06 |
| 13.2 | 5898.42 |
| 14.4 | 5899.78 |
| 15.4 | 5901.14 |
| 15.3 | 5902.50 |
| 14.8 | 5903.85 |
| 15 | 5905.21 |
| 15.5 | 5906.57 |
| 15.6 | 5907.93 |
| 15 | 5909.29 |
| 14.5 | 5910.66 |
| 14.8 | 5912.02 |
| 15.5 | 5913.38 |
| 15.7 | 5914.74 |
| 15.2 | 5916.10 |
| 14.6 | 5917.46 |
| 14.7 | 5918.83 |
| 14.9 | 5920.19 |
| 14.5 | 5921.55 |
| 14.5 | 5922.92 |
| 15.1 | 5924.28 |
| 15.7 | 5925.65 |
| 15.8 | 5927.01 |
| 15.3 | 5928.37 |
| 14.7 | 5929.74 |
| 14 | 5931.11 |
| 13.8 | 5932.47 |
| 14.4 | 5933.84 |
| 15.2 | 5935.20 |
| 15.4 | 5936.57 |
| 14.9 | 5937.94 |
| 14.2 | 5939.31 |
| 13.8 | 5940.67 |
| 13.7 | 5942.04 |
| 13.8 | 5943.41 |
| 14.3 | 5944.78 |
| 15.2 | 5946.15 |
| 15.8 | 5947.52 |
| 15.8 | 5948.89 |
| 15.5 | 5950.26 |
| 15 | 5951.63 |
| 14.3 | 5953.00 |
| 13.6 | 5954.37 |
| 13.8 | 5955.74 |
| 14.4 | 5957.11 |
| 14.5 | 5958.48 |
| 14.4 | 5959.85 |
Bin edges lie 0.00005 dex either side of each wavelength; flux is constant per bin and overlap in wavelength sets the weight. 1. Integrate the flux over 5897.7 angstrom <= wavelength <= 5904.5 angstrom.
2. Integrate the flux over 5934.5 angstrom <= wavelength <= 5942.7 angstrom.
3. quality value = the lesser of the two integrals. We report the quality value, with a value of 99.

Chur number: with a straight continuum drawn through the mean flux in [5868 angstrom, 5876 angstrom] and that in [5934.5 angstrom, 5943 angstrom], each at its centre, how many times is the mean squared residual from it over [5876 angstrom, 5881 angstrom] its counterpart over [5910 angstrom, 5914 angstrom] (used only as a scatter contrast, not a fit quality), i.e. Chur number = 3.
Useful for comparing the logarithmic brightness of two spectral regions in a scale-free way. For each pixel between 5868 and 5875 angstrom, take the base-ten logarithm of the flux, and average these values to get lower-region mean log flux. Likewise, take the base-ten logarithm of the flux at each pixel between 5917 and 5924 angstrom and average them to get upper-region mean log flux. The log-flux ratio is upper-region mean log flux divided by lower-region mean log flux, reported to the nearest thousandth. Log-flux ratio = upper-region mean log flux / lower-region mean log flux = 0.967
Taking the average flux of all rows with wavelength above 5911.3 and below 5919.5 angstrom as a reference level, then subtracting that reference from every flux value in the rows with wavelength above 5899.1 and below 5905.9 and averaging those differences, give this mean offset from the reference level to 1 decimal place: -0.1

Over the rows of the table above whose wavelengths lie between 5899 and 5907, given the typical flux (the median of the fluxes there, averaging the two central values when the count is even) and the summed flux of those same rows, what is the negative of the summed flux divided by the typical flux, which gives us -5.97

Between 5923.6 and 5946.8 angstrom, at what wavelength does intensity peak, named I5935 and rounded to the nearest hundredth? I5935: 5927.01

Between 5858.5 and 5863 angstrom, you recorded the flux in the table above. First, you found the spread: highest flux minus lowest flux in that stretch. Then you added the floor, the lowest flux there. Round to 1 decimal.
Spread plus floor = 15.2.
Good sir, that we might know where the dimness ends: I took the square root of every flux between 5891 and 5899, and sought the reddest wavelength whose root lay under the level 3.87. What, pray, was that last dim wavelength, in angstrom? 5898.42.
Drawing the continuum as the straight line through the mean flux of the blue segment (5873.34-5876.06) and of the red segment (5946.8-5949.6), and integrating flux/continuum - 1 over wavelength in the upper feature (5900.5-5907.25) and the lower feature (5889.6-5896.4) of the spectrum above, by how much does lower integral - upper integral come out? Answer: -1.5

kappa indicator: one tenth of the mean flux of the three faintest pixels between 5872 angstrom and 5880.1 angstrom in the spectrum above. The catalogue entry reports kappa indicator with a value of 1.52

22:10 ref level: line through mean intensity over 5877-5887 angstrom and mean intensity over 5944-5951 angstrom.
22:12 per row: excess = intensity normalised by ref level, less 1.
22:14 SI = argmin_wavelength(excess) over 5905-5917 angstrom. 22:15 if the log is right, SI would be 5910.66 angstrom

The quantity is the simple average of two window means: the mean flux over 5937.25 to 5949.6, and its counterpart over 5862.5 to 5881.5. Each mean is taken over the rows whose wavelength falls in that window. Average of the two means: 15.1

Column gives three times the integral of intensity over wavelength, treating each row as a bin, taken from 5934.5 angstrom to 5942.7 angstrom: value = 358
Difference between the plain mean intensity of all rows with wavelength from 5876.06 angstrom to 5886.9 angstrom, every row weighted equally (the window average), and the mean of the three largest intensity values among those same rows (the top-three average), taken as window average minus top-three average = -0.65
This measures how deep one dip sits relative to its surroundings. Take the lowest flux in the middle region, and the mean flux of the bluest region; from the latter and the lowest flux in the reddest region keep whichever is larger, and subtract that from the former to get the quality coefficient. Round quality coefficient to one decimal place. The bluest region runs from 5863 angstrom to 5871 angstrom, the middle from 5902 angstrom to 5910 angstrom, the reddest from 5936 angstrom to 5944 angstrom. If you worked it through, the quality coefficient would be -0.4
